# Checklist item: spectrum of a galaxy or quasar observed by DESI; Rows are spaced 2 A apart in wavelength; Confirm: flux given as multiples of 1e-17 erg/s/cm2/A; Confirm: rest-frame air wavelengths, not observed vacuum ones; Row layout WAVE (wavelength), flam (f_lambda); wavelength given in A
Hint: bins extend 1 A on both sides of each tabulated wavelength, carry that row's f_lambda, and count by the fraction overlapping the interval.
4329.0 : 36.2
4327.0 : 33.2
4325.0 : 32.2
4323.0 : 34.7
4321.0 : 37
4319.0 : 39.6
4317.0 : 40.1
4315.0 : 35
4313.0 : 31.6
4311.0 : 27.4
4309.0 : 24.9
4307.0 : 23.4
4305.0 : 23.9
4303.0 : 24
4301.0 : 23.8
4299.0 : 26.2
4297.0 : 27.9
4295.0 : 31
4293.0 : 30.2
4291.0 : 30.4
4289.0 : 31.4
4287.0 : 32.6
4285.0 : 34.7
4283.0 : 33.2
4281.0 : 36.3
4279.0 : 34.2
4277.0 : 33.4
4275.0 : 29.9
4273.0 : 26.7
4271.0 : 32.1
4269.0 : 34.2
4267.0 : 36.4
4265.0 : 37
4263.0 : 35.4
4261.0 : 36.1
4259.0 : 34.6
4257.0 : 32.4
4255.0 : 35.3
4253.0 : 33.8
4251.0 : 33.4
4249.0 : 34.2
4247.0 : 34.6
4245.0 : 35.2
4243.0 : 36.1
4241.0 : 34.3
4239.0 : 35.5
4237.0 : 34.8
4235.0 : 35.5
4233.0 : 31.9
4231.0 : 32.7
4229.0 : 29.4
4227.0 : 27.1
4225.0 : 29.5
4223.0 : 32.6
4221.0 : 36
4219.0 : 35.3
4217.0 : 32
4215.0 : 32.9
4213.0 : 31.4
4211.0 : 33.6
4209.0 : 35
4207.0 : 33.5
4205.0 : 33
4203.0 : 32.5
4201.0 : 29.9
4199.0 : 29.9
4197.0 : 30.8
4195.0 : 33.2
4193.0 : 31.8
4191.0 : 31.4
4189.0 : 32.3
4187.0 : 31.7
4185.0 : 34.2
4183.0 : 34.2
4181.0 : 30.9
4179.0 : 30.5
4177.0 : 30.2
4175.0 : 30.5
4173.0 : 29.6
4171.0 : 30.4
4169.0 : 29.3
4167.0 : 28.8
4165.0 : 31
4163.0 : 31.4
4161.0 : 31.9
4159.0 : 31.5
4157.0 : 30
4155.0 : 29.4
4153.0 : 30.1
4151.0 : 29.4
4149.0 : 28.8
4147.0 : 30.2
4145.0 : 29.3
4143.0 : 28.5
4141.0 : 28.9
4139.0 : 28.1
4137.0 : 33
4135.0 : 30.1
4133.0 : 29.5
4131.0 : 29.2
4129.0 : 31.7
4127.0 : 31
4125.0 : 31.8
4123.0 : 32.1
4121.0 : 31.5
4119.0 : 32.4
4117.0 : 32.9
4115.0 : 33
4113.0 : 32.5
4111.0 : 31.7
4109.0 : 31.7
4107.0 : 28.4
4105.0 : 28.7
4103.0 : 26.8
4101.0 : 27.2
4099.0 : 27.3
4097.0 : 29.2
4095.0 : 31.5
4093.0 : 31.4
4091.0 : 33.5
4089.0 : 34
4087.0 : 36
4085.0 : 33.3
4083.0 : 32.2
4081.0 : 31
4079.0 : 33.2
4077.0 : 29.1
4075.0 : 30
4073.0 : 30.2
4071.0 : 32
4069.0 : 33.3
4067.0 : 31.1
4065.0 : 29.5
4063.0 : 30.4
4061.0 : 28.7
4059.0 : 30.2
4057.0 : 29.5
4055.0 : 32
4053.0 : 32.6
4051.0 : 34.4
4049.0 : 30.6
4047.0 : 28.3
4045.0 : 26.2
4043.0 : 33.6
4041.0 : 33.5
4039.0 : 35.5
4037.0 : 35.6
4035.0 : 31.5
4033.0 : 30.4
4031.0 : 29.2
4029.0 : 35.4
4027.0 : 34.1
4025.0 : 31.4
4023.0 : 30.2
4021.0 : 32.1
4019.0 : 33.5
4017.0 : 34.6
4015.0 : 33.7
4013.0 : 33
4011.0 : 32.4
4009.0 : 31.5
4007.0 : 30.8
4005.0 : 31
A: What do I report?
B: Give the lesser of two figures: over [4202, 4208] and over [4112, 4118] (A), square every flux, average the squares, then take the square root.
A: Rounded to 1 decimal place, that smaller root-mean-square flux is 32.8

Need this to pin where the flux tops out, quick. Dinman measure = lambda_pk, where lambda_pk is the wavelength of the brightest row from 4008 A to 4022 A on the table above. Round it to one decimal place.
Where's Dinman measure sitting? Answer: 4017.0 A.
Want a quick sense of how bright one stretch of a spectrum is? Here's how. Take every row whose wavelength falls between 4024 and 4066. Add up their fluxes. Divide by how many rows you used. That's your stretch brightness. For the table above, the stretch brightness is 31.6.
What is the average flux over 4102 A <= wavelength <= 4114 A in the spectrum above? 30.0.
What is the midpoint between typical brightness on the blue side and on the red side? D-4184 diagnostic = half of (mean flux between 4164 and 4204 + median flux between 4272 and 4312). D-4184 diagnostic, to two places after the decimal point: 30.60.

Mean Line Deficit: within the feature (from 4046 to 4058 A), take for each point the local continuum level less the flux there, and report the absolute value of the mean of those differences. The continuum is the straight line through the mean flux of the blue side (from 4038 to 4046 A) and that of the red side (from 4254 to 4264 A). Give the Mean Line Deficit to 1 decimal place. 1.1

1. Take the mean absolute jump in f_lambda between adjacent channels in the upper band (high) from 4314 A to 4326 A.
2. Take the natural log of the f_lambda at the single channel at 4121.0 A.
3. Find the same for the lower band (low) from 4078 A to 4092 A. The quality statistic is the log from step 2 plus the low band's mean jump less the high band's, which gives 2.5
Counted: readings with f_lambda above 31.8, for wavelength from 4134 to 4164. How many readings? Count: 2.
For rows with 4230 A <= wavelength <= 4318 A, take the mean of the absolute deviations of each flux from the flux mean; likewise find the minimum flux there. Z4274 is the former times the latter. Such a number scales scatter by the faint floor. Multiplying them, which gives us 76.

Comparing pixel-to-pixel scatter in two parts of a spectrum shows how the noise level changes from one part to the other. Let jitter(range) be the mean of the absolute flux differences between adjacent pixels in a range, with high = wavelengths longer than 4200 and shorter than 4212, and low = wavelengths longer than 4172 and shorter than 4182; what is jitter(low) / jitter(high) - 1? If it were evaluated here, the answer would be -0.6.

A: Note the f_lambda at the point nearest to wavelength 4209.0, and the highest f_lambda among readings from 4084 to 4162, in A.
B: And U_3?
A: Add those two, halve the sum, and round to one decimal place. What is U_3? 35.5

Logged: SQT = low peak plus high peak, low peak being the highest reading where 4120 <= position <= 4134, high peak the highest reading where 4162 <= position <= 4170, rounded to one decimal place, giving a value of 63.5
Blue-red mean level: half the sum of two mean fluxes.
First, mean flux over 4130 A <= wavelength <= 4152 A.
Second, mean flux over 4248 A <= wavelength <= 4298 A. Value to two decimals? 31.31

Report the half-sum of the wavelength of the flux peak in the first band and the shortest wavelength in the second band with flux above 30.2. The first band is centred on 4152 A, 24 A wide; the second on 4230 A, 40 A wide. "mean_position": 4186 A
